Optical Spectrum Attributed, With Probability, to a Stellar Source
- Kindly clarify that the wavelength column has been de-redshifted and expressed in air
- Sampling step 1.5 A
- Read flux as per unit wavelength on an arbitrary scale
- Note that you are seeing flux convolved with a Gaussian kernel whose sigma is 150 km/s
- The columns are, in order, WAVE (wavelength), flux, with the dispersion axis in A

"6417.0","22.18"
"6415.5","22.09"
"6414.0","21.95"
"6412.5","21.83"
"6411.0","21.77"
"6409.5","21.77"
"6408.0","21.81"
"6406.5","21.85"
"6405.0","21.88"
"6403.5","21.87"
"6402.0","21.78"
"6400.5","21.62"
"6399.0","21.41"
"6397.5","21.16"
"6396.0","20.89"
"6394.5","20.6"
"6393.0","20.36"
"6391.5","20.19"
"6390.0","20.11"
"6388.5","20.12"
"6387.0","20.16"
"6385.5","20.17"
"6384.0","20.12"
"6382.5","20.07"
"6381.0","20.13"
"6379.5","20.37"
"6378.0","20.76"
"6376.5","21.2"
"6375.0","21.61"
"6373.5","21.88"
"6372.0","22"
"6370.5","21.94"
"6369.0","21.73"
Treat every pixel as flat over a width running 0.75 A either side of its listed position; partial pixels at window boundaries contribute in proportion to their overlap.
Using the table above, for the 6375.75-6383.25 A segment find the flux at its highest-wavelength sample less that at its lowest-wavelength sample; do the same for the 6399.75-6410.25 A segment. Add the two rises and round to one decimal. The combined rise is -1.0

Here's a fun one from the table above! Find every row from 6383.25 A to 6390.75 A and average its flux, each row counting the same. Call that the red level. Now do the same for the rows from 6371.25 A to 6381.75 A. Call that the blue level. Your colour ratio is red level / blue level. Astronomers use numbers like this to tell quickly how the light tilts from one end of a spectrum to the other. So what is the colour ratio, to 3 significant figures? 0.953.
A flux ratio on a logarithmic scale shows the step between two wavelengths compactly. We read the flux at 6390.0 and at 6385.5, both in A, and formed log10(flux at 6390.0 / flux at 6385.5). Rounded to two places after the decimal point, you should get 0.00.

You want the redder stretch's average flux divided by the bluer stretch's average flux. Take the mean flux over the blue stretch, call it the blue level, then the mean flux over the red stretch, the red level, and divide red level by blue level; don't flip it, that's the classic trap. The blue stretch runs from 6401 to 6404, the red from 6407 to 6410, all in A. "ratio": 1.00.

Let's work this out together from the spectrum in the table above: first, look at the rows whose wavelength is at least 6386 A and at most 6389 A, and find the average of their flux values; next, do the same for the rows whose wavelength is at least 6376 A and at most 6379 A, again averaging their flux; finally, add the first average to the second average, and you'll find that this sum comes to 41.1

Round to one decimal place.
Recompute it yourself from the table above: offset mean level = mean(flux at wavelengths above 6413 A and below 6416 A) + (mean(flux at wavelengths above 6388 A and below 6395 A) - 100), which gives -57.7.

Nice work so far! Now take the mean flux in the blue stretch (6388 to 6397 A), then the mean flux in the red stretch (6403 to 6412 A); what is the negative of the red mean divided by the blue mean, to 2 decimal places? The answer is -1.07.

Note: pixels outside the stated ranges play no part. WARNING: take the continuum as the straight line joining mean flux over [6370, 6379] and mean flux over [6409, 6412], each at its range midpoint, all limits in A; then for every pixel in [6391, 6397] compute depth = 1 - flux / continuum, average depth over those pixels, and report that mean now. 0.05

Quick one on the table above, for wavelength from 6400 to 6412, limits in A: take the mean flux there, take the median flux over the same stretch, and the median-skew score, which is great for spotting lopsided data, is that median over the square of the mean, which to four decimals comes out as 0.0459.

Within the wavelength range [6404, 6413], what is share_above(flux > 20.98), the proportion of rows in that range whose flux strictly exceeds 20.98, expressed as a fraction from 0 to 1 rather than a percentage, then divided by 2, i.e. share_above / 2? 0.50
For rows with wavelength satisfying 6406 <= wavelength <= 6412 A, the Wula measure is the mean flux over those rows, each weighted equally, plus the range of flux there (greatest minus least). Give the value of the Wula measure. 21.9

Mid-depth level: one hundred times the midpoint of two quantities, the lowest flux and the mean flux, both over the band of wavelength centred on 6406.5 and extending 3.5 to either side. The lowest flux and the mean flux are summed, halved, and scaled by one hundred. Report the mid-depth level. 2180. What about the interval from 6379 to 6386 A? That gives 2012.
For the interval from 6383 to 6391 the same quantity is 2012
